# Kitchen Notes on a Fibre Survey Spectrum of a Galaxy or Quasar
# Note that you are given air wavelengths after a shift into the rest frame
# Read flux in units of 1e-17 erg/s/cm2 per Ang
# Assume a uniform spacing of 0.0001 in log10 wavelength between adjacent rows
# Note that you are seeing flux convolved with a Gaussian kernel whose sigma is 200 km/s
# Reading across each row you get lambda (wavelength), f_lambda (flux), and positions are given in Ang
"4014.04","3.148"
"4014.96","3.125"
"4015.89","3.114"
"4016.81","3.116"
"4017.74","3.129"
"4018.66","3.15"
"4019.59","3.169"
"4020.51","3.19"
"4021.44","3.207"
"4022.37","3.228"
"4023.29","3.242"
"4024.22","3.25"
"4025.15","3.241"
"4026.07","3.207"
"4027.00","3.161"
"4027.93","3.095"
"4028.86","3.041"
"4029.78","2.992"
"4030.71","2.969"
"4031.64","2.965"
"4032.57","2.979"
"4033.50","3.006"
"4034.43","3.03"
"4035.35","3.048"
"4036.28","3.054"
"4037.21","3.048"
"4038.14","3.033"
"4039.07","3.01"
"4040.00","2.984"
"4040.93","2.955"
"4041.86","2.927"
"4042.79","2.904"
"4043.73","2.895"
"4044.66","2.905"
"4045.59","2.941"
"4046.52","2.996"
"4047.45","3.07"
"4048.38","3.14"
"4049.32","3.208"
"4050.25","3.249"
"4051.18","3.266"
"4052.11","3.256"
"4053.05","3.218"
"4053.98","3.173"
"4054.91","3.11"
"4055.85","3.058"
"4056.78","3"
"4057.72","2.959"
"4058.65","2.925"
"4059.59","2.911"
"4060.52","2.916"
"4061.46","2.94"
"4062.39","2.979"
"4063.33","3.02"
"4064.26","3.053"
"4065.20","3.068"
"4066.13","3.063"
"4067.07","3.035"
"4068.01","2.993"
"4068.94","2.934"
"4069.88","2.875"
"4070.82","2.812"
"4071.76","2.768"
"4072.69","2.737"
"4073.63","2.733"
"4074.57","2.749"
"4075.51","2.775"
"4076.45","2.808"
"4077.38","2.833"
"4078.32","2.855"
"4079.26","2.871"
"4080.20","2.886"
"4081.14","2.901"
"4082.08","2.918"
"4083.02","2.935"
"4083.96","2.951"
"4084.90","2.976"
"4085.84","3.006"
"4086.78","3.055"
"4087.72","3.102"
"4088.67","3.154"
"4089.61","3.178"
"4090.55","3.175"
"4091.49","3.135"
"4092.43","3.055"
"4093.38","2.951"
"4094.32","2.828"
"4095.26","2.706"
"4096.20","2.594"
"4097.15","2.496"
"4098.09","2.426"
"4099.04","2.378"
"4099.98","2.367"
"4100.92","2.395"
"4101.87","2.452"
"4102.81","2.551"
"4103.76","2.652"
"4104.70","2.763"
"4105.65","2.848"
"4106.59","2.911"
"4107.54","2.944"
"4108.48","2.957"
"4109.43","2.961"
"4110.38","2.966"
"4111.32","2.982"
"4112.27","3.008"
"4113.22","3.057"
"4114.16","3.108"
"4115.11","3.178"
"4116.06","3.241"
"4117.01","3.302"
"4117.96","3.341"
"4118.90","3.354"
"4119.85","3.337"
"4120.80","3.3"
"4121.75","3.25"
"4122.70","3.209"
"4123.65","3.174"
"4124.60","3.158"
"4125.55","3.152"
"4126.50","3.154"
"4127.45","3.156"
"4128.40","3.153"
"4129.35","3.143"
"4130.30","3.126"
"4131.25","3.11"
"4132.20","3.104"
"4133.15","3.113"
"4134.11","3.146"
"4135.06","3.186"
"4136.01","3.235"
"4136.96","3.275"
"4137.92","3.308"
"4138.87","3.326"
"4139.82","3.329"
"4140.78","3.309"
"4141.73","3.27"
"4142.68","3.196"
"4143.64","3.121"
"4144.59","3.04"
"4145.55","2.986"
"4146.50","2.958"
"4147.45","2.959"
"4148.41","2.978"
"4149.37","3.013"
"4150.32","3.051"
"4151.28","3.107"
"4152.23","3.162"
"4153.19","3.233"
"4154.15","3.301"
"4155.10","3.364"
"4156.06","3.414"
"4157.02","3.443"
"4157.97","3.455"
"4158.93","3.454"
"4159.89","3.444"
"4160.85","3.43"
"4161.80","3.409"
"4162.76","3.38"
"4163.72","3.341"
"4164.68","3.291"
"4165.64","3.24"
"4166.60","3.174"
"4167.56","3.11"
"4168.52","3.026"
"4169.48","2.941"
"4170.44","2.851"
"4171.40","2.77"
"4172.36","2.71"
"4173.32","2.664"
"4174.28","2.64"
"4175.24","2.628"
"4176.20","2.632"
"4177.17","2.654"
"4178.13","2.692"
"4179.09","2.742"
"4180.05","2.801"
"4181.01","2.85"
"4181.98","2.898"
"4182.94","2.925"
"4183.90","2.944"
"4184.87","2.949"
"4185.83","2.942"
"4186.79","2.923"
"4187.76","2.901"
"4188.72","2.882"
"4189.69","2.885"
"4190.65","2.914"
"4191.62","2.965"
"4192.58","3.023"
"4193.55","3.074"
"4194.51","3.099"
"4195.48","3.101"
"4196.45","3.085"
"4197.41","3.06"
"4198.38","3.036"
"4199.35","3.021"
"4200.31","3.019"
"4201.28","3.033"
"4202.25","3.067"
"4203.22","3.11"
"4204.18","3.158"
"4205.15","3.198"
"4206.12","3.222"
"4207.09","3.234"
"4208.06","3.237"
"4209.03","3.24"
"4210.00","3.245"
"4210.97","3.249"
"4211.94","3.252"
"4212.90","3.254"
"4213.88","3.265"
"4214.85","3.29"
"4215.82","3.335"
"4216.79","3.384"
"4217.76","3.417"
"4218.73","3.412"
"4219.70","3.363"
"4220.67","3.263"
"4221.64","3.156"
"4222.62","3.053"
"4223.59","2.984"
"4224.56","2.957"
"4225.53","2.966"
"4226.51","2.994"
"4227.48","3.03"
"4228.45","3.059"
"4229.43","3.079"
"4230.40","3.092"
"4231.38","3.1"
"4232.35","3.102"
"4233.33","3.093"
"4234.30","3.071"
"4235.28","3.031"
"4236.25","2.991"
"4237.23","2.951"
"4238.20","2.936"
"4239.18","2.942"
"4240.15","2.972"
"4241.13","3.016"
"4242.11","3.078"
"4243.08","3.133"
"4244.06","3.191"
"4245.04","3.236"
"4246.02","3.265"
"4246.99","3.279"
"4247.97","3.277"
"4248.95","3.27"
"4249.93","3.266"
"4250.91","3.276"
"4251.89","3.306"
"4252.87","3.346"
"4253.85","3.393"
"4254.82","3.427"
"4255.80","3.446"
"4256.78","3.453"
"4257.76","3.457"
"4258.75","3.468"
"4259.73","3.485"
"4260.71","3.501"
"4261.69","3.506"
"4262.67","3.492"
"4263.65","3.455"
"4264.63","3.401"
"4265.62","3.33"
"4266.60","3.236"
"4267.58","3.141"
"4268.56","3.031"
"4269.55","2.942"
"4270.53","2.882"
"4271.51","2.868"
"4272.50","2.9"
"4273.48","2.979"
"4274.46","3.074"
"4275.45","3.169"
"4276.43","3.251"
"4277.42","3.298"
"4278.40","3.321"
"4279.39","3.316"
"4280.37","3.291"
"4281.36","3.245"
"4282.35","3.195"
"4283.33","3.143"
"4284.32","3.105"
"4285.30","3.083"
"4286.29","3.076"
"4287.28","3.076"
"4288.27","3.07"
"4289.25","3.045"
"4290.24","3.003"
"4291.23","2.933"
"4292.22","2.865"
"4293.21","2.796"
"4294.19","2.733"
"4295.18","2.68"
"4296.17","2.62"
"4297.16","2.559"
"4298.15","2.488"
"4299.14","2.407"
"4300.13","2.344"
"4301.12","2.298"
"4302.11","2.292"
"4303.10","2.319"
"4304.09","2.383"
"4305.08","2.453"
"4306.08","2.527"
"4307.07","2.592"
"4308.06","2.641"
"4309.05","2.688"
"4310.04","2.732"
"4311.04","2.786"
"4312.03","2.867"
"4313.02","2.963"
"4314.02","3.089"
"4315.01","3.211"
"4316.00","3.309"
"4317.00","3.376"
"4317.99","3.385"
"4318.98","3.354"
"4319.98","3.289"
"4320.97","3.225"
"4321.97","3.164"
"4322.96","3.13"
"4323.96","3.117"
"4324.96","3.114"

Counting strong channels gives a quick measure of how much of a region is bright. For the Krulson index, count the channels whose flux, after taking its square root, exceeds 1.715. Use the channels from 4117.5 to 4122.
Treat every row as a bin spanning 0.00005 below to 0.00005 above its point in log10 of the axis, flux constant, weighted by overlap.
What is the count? 5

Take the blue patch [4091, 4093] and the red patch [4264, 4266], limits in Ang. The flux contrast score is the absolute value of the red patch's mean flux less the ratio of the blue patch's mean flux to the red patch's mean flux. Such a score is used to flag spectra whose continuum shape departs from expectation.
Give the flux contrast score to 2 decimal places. 2.45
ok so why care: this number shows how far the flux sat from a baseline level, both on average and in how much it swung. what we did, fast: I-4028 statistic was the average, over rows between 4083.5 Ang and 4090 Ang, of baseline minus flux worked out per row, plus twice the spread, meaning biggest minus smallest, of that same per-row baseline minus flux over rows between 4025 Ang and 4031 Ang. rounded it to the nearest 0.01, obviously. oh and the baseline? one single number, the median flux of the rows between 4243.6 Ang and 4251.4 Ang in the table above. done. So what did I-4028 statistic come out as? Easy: 0.75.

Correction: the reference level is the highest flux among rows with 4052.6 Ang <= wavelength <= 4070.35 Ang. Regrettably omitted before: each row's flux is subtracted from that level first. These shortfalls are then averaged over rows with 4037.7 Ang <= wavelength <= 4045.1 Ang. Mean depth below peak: 0.27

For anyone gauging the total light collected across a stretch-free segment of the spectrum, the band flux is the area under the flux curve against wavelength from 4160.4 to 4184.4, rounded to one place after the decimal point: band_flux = 70.8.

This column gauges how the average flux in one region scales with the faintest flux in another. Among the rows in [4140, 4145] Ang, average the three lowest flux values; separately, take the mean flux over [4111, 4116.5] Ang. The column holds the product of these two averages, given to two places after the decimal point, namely 9.66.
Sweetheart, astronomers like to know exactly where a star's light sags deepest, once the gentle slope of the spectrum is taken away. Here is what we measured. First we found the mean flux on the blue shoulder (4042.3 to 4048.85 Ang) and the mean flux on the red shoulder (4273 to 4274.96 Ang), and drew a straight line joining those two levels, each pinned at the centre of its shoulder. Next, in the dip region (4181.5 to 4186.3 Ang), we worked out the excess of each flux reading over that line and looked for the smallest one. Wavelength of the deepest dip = 4181.98 Ang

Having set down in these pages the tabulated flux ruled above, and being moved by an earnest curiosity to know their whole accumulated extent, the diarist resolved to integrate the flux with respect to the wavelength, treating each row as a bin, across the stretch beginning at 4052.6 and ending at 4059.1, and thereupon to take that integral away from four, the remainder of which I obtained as -16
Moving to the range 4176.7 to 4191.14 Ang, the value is -37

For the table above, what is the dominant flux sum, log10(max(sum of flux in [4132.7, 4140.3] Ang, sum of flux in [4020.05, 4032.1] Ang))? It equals 1.61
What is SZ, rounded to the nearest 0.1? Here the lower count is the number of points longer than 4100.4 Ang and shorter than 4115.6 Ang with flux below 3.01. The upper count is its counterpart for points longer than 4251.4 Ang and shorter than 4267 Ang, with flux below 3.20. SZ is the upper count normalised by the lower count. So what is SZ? 0.0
